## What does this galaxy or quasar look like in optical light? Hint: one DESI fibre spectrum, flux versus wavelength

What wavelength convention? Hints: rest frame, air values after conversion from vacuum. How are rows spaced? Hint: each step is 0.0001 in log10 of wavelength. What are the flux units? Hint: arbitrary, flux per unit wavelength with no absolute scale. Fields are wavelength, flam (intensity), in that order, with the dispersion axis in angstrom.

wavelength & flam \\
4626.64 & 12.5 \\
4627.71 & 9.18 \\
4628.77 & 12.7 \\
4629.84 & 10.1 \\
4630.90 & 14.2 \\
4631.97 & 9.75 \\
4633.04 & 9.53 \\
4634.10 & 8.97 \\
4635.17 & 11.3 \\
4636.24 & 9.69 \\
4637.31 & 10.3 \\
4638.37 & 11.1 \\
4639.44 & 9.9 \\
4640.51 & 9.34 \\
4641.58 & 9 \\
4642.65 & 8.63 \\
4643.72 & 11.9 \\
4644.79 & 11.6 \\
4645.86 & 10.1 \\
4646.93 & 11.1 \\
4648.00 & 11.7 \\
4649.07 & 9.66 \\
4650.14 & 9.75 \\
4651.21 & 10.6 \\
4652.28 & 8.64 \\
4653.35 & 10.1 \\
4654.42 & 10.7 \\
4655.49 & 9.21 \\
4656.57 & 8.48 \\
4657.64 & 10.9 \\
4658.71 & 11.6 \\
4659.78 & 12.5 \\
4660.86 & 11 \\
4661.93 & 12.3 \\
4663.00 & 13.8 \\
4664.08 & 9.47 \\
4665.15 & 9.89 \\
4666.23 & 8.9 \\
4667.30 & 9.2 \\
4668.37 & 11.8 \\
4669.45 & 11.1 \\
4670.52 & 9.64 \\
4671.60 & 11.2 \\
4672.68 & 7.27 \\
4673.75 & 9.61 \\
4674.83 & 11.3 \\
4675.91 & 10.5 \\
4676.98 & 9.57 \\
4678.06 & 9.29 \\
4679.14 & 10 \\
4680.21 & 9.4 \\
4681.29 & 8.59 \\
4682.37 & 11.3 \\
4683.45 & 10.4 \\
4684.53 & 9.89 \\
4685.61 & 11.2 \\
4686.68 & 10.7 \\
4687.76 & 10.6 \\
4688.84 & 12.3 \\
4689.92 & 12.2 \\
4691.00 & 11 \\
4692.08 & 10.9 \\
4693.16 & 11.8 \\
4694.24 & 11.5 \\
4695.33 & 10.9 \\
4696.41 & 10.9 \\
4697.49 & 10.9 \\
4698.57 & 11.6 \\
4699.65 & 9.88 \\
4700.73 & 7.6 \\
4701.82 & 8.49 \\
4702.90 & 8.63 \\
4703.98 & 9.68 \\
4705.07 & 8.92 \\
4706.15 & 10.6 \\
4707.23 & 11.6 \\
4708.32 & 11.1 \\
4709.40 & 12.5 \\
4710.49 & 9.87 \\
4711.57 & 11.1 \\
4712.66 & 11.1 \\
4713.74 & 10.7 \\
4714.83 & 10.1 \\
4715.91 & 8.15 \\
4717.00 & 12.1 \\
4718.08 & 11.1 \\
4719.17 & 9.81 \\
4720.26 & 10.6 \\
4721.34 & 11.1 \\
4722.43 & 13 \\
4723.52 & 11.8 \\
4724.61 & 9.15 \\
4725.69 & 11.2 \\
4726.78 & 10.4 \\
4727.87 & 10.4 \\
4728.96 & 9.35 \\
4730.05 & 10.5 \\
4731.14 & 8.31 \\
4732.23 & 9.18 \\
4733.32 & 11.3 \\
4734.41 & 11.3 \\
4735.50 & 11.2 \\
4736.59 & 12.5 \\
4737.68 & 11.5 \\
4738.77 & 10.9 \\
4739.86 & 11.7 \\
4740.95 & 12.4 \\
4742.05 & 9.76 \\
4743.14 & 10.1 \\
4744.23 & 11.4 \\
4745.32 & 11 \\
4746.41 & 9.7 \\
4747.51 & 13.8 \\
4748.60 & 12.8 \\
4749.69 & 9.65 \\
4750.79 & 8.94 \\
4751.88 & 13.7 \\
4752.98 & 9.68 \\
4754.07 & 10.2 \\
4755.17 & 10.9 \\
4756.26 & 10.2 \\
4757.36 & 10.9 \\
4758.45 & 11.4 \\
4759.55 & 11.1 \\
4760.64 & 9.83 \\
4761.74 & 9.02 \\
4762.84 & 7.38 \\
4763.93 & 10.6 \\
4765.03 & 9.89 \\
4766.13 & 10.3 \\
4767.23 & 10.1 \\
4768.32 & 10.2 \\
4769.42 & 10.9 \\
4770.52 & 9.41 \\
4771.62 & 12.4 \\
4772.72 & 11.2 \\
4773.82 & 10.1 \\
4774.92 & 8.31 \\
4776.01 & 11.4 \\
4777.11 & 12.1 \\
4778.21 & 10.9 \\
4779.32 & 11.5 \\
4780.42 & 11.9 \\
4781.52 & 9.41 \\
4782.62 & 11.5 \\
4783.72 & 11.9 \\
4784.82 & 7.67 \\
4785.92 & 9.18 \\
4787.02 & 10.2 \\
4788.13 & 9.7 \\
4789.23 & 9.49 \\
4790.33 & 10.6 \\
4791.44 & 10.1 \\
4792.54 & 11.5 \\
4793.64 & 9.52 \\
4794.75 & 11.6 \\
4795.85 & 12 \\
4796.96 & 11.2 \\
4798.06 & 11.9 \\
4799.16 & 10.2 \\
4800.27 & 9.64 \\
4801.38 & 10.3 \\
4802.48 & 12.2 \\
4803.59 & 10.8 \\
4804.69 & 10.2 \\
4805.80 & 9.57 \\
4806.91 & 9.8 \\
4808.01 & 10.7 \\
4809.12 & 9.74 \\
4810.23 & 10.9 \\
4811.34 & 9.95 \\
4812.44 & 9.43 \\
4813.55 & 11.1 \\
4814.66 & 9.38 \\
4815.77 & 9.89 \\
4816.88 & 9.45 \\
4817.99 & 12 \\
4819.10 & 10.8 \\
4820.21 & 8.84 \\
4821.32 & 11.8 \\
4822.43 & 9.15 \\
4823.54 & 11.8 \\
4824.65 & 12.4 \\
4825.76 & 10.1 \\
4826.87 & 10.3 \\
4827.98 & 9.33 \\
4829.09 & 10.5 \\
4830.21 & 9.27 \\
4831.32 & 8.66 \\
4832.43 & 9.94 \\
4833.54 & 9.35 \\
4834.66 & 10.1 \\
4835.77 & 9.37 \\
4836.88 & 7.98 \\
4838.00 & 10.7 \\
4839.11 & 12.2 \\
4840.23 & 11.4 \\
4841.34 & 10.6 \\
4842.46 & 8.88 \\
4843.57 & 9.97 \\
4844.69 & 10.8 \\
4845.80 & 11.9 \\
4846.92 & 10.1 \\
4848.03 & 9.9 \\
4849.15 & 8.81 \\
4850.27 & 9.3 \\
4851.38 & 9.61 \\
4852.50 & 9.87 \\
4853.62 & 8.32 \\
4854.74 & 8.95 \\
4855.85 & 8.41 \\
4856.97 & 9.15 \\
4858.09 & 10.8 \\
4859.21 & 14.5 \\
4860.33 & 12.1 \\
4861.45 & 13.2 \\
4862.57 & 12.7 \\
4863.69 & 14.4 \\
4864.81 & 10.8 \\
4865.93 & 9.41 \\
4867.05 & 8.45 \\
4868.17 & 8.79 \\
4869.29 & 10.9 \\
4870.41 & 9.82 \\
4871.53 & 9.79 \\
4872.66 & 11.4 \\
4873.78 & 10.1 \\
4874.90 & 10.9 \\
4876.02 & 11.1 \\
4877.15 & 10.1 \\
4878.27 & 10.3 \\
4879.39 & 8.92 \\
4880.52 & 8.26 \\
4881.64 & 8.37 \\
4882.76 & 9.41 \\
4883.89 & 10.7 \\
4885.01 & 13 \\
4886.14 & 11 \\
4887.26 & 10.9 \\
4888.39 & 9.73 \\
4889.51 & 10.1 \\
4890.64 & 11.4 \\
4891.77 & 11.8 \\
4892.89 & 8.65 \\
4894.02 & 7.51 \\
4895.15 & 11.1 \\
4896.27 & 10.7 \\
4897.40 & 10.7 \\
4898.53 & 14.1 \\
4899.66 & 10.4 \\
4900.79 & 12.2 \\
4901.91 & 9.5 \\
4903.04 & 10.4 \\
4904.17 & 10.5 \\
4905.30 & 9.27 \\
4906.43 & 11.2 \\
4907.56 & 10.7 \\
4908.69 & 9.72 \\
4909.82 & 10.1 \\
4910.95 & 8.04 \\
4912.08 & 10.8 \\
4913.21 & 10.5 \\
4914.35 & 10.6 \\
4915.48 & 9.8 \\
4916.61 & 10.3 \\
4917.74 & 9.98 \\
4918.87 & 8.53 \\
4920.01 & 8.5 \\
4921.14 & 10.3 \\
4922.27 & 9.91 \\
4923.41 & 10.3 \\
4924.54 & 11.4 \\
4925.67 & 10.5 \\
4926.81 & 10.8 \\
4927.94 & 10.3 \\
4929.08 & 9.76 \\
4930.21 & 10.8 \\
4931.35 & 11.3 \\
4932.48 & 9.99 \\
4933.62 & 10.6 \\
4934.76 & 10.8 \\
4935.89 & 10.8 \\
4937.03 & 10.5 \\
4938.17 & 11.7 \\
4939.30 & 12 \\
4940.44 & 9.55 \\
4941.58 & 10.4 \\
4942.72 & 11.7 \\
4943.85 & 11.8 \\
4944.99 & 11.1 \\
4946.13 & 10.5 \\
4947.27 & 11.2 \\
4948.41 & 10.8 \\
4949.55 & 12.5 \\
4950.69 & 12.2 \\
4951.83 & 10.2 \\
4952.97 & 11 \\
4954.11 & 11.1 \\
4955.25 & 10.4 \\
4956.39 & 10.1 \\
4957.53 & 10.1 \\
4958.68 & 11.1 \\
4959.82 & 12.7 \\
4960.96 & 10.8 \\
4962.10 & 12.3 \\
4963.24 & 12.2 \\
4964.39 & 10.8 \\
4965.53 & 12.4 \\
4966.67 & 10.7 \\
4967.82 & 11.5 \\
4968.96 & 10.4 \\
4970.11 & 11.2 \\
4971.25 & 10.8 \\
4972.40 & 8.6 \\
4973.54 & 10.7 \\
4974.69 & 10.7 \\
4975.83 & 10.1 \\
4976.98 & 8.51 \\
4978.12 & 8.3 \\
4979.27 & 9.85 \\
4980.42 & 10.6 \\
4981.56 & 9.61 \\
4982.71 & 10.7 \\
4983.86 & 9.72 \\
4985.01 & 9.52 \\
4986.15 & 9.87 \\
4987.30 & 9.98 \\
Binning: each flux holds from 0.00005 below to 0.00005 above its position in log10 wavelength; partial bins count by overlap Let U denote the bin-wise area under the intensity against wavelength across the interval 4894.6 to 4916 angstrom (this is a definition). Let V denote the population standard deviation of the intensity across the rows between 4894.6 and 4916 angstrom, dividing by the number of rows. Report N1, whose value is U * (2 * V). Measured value 535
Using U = 225.7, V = 1.19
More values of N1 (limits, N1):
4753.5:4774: 431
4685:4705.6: 553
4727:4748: 579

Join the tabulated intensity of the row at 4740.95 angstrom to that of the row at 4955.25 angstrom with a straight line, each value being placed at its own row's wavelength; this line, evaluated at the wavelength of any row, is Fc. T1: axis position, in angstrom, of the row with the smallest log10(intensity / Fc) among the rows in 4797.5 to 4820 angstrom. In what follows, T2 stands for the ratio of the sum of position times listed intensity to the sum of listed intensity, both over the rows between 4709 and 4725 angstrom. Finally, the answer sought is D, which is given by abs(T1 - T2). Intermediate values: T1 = 4814.66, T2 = 4717.0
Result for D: 97.7 angstrom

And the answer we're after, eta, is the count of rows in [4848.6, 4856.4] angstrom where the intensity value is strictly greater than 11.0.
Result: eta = 0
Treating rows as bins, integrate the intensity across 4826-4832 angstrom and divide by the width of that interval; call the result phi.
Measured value 9.6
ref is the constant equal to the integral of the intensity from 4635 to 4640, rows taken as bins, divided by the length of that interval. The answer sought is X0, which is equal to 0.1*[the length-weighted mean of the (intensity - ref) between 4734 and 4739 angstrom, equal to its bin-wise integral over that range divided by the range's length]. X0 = 0.113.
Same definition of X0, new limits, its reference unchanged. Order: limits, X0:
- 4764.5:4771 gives -0.025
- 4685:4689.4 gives 0.079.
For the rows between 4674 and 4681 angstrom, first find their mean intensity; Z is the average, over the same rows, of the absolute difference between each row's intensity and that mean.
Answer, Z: 0.59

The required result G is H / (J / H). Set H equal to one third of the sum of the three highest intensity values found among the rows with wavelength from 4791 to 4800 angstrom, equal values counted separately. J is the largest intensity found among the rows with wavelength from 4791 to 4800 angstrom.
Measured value 11.7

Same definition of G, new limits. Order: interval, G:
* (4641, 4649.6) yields 11.6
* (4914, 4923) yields 10.2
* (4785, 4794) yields 10.1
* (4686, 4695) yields 11.9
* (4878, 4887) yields 10.3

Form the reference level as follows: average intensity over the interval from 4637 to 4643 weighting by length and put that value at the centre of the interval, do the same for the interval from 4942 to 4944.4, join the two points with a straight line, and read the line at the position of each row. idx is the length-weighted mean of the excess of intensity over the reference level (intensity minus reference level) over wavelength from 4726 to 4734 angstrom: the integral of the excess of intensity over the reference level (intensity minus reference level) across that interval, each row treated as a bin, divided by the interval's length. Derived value -0.3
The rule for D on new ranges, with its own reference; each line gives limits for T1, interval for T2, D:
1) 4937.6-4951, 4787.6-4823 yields 135.3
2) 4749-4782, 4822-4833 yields 64.4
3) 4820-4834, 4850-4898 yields 42.4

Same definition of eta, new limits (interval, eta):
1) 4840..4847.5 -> 2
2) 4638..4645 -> 3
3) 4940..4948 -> 4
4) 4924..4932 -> 2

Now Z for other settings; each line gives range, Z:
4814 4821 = 0.89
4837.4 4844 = 0.81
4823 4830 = 0.91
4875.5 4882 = 0.99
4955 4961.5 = 0.69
